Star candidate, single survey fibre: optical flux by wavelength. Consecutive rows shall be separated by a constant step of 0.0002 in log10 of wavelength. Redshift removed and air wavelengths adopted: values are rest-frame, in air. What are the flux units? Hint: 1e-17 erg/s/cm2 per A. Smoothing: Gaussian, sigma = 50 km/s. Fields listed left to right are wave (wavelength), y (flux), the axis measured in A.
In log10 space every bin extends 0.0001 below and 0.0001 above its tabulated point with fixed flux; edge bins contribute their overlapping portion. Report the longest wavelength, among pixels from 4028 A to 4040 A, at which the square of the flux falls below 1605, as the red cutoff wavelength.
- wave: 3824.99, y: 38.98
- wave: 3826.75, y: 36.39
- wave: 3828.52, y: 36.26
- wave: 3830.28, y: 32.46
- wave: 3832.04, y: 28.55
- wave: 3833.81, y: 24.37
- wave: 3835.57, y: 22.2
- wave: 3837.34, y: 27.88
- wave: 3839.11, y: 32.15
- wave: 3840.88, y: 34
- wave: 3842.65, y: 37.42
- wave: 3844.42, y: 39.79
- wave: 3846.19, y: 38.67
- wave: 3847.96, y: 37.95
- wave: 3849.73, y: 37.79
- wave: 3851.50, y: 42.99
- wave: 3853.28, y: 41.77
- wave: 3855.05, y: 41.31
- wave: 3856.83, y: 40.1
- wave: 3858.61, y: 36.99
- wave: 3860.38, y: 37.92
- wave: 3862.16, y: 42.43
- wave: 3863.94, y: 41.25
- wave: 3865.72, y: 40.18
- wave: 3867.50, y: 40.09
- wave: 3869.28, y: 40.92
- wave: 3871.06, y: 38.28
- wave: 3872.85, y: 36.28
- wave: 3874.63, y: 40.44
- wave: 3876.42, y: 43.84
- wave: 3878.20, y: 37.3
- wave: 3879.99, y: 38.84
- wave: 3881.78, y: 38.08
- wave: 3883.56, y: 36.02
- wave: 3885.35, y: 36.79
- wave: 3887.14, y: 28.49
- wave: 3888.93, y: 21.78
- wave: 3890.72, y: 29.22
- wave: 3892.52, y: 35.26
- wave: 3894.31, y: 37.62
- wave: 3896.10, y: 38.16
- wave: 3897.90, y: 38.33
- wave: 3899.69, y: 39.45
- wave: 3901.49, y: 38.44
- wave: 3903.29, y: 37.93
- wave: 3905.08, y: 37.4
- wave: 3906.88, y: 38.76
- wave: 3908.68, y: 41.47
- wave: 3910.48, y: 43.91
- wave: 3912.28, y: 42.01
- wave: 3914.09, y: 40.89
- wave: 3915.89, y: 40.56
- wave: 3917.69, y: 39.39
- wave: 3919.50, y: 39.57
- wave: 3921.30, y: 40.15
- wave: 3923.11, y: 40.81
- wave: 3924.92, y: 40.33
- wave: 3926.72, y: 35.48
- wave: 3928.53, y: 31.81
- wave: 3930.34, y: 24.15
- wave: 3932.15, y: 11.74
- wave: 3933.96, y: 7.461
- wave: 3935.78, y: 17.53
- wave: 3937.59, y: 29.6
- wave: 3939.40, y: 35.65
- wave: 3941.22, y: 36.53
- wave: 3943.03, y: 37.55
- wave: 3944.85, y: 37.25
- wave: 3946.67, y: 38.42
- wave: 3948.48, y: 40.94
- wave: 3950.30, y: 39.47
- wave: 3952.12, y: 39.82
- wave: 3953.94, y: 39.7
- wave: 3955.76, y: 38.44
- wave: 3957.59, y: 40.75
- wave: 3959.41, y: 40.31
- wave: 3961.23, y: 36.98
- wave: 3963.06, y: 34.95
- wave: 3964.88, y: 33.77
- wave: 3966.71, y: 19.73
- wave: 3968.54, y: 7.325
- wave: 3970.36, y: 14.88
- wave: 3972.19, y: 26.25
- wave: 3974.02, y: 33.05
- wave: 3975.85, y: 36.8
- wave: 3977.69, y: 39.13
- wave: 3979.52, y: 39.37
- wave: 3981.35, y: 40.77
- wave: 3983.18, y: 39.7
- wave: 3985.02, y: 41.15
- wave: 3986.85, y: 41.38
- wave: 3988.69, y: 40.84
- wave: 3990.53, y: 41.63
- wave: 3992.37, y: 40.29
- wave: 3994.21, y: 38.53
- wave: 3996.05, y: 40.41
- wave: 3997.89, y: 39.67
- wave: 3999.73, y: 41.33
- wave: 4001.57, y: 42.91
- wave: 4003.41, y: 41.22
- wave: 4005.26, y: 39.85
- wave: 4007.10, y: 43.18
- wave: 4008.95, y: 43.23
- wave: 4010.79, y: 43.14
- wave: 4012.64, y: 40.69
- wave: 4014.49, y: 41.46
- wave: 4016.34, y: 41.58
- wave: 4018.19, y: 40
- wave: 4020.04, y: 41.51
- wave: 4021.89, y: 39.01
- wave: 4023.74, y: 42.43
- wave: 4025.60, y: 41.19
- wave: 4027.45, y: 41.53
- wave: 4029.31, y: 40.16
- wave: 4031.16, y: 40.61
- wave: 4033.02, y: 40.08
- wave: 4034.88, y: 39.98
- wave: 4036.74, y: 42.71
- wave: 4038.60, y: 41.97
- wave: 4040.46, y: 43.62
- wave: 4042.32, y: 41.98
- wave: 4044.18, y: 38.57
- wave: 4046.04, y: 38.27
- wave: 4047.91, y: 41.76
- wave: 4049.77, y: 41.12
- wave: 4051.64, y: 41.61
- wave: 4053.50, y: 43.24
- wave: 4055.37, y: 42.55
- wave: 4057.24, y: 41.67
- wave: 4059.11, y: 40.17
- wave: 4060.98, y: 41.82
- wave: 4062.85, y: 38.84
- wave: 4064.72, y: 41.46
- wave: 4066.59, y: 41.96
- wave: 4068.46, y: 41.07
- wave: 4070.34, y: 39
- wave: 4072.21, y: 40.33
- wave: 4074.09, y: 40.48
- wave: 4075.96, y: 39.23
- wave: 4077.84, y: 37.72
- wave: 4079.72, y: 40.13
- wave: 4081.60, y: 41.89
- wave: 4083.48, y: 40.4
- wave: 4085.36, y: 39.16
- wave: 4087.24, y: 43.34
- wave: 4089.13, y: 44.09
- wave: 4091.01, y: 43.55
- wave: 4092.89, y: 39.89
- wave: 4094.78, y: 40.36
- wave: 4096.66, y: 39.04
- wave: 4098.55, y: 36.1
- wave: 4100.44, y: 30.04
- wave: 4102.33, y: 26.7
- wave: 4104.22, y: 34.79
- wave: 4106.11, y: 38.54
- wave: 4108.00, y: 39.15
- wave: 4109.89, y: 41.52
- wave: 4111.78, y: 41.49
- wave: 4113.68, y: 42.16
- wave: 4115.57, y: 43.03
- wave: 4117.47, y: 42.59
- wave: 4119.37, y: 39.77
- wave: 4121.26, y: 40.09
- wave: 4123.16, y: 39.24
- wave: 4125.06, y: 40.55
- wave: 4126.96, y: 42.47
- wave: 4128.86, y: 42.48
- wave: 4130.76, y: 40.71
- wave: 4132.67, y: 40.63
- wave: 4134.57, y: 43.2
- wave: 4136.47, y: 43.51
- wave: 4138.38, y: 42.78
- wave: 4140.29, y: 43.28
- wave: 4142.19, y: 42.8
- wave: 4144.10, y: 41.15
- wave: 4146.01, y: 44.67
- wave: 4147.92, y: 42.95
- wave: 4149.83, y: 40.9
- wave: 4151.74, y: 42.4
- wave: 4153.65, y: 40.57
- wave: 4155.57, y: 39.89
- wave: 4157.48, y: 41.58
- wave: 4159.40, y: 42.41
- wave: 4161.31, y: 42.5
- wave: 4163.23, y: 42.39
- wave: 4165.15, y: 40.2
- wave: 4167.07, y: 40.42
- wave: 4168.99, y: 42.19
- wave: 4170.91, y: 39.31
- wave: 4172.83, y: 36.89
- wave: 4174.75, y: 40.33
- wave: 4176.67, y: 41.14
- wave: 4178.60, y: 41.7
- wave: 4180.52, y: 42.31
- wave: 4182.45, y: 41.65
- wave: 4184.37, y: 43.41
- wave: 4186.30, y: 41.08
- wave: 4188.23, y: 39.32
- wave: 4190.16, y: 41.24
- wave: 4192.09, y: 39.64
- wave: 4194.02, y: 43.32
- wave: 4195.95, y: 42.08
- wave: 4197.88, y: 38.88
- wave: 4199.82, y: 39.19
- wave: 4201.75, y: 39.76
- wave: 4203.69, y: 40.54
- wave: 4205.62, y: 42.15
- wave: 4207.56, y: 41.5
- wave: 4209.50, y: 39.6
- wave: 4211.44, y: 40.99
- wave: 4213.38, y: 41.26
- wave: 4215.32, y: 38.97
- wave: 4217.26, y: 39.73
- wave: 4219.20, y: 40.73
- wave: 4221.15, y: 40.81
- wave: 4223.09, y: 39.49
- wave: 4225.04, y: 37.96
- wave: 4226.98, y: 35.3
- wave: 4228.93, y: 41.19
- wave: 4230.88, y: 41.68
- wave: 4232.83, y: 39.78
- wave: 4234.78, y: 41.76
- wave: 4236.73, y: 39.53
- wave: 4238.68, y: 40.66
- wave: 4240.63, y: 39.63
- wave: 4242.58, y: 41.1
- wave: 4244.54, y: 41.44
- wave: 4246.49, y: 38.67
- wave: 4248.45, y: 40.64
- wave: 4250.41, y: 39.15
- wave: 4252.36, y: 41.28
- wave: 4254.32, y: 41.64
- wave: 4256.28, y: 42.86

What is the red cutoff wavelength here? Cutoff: 4034.88 A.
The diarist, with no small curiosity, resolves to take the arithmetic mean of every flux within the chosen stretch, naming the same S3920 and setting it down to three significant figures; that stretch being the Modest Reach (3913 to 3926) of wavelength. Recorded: 40.2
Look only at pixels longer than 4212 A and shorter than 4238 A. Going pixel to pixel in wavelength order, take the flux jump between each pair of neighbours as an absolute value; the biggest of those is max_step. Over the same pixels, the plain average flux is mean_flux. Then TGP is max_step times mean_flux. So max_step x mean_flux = 235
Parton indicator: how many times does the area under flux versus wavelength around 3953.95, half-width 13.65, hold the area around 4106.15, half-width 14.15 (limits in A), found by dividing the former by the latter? 0.93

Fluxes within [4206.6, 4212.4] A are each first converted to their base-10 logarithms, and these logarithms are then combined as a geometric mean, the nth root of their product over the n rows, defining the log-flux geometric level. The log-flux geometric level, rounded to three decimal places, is 1.609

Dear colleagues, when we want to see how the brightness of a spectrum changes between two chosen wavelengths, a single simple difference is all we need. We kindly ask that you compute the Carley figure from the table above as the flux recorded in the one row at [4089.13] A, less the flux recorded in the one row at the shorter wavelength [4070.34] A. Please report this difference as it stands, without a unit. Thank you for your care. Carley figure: 5.1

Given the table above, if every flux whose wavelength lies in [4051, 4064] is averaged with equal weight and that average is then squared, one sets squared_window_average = 1715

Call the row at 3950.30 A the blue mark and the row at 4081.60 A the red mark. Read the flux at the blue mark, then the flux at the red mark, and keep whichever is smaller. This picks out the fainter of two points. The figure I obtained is 39.5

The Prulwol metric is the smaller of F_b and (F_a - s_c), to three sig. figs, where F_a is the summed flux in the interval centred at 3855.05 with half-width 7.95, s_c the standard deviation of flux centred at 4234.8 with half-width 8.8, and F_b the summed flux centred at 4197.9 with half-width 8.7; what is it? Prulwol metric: 357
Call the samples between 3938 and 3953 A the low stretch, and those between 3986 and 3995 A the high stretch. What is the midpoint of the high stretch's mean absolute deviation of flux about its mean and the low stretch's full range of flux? 3.1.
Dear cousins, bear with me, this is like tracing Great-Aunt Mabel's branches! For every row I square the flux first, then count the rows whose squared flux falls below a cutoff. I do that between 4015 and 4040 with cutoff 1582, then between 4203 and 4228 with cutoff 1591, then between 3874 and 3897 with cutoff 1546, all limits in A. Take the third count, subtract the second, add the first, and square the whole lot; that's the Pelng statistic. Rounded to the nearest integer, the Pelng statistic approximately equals 36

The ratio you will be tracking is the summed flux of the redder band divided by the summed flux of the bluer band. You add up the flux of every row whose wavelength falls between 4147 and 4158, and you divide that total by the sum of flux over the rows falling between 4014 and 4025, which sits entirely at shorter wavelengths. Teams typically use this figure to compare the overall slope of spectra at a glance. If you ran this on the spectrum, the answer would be 1.01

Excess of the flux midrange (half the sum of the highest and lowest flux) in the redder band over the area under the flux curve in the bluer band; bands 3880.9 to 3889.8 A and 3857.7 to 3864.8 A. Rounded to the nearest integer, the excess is -252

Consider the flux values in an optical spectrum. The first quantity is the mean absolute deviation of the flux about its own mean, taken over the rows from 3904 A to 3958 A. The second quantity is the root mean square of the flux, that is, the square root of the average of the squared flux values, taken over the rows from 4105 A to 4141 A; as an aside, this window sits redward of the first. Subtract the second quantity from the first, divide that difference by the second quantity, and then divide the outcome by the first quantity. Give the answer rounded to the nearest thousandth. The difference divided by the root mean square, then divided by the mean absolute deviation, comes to -0.140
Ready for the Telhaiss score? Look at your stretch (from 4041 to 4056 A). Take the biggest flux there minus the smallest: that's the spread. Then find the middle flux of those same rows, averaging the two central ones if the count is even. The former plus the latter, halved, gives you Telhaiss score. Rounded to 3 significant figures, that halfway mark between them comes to 23.3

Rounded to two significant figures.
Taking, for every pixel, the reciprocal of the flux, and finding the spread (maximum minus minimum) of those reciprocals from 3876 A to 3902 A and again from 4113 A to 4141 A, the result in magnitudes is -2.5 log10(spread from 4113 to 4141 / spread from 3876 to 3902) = 2.4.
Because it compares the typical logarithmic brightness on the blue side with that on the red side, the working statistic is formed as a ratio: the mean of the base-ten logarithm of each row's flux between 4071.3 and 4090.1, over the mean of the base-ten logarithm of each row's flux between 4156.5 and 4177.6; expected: 1.00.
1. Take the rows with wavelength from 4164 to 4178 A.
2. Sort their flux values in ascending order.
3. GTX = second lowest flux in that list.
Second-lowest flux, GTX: 39.31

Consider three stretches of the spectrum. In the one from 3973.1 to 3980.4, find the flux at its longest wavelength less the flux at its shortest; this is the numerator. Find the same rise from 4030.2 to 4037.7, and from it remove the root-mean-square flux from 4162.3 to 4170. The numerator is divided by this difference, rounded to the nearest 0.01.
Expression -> -0.16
